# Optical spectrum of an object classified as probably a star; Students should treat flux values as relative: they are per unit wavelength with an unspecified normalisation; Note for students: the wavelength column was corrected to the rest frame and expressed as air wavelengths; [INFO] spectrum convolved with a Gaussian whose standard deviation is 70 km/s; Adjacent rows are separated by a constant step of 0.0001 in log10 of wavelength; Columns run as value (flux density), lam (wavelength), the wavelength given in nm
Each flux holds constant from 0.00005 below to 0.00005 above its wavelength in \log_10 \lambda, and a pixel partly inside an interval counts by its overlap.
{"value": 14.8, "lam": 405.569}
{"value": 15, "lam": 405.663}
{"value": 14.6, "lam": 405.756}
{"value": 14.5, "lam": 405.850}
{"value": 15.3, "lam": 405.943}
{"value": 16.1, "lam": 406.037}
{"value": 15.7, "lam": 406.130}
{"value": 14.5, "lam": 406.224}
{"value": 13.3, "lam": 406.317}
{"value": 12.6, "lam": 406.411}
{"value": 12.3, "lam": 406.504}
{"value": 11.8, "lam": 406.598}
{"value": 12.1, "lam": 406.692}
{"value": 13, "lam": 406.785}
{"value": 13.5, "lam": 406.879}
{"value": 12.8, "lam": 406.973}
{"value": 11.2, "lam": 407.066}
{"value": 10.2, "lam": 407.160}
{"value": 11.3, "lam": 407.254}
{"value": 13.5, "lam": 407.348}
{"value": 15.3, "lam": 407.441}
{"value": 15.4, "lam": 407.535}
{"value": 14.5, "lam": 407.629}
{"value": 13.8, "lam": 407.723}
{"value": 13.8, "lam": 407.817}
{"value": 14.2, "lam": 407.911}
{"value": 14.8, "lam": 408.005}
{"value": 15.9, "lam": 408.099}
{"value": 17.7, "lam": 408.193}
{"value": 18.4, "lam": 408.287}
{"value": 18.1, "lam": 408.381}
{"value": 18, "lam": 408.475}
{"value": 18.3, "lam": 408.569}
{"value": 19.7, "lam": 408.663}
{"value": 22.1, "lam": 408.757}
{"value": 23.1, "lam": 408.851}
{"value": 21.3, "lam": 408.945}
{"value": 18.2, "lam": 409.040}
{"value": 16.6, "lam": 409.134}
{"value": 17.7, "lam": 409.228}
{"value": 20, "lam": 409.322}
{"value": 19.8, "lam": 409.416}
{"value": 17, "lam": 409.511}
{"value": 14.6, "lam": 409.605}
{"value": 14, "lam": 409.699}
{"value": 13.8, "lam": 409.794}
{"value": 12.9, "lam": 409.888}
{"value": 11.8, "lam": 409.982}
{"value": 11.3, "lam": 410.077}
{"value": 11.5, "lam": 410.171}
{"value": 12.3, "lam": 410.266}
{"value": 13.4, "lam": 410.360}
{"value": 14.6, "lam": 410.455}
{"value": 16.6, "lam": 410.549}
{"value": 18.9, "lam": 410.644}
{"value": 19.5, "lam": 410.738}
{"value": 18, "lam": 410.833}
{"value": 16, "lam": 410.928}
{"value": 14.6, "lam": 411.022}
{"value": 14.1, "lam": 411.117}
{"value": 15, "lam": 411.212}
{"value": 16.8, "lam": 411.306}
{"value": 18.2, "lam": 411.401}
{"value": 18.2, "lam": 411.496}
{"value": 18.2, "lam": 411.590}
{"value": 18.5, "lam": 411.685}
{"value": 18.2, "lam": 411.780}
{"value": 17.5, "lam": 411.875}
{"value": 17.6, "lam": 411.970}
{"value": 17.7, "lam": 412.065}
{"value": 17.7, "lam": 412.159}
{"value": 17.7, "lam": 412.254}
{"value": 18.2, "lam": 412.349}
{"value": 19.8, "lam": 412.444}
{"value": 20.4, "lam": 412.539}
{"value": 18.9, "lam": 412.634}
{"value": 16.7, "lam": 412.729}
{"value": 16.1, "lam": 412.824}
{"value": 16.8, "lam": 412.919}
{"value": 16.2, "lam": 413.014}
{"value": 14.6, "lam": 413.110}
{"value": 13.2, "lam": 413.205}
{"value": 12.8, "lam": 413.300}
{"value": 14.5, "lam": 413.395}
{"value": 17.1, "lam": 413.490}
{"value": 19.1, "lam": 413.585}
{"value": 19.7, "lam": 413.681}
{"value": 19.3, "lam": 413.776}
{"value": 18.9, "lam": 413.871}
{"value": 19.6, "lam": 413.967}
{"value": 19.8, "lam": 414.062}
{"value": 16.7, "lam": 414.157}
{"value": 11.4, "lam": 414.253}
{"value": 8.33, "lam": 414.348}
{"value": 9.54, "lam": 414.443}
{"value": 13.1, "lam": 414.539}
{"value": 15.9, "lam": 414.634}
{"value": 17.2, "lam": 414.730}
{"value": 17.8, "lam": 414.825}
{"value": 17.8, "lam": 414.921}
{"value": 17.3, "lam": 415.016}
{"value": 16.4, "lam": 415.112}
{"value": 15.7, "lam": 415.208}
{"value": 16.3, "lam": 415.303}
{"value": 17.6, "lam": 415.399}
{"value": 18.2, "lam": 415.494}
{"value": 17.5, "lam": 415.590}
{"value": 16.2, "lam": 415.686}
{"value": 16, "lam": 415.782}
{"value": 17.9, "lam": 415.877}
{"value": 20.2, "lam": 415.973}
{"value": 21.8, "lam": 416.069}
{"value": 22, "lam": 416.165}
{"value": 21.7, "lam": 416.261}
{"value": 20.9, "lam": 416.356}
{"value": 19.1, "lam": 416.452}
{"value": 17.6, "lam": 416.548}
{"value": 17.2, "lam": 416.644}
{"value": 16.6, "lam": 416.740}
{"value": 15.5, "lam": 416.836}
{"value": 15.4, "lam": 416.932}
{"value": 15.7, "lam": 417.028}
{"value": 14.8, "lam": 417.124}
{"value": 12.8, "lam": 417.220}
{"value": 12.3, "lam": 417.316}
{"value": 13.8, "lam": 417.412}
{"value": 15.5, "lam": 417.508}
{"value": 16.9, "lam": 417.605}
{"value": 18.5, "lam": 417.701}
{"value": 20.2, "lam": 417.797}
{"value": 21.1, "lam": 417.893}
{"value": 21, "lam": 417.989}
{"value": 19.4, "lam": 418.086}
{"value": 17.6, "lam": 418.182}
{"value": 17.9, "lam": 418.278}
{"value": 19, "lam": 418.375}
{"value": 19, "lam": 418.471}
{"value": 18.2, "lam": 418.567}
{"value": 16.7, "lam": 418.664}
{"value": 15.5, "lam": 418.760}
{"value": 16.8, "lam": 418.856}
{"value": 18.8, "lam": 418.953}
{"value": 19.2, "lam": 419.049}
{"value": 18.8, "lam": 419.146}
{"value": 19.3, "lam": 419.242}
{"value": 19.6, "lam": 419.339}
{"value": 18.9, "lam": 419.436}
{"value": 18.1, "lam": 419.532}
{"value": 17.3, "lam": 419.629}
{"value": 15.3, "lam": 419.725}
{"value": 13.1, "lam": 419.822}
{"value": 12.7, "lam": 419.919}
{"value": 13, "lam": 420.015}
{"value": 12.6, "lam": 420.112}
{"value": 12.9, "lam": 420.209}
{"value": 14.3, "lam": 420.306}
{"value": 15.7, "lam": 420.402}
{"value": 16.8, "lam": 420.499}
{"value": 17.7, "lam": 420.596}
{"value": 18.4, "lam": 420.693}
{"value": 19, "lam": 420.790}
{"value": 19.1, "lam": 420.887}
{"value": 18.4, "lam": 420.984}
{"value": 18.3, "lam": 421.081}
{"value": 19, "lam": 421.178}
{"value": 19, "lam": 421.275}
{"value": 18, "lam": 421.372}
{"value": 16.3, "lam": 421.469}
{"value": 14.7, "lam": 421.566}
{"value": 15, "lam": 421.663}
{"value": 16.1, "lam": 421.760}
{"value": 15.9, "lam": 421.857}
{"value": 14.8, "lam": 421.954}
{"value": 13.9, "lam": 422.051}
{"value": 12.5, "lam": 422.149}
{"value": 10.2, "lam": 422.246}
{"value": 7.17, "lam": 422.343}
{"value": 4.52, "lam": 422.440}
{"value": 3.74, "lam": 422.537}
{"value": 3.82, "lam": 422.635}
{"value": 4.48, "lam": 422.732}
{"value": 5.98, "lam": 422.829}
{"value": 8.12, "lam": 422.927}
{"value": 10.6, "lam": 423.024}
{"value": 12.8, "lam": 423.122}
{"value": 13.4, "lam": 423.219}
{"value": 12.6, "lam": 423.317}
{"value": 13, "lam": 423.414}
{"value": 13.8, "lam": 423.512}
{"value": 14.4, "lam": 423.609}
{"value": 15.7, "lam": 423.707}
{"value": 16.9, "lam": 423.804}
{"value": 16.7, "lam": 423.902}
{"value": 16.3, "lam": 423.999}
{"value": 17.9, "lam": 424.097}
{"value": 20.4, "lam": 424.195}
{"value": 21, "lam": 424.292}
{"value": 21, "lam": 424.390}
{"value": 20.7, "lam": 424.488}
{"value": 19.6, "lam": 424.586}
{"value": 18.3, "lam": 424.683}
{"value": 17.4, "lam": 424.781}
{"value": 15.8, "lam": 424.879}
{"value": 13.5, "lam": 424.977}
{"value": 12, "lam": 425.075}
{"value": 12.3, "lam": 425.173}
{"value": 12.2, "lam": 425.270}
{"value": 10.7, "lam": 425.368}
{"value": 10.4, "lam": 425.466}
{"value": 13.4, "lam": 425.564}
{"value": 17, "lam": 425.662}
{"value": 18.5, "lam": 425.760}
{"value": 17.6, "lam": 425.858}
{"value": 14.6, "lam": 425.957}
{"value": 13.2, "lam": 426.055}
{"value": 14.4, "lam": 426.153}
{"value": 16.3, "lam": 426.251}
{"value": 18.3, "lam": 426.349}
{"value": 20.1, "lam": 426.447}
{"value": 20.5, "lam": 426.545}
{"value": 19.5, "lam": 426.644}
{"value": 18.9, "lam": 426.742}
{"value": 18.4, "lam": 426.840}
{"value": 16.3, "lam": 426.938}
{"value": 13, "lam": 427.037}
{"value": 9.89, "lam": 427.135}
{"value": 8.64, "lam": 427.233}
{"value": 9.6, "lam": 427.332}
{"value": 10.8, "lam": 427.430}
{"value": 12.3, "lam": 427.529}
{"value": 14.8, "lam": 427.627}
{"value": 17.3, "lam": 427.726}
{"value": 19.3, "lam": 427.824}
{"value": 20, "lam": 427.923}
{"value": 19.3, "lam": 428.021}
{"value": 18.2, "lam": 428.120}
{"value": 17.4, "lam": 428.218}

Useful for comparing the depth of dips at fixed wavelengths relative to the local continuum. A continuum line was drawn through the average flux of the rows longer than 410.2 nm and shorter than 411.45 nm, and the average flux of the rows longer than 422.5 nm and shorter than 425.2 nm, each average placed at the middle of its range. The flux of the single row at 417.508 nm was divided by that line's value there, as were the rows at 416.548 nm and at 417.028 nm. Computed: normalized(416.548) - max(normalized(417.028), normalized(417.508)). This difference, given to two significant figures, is 0.12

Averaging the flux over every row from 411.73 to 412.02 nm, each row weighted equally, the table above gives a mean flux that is 18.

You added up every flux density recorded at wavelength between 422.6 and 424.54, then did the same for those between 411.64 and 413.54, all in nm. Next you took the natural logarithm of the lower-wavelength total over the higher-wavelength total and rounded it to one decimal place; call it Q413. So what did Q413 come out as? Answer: 0.2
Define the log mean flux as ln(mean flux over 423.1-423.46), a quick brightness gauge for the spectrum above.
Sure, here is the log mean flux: 2.56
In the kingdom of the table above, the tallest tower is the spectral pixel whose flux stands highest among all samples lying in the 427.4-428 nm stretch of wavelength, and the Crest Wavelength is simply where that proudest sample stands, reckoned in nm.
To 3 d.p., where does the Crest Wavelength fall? 427.923 nm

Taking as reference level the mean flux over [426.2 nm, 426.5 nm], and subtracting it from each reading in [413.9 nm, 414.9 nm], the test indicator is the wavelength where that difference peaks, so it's 414.062 nm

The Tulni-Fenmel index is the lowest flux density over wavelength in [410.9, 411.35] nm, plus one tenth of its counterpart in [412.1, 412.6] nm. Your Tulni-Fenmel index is 15.9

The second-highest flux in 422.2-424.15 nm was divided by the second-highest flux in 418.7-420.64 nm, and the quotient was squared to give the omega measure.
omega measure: 0.77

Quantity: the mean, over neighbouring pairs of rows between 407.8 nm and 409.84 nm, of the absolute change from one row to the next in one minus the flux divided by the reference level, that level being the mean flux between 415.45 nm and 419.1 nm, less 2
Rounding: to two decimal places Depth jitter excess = -1.93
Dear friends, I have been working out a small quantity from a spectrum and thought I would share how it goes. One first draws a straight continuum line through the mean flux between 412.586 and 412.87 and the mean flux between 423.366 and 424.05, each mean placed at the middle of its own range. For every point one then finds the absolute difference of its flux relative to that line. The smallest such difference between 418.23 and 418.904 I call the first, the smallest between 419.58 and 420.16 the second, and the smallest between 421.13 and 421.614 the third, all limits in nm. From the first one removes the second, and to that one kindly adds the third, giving 0.5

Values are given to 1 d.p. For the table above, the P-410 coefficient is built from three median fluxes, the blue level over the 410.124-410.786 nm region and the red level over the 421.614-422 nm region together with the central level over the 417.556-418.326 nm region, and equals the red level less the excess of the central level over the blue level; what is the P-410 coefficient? 11.1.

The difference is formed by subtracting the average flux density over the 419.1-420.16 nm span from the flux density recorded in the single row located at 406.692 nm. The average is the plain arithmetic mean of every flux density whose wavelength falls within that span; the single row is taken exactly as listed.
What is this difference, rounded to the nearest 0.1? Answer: -4.1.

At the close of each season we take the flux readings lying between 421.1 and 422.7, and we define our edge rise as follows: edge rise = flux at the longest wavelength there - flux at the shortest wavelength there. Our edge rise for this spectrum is -15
